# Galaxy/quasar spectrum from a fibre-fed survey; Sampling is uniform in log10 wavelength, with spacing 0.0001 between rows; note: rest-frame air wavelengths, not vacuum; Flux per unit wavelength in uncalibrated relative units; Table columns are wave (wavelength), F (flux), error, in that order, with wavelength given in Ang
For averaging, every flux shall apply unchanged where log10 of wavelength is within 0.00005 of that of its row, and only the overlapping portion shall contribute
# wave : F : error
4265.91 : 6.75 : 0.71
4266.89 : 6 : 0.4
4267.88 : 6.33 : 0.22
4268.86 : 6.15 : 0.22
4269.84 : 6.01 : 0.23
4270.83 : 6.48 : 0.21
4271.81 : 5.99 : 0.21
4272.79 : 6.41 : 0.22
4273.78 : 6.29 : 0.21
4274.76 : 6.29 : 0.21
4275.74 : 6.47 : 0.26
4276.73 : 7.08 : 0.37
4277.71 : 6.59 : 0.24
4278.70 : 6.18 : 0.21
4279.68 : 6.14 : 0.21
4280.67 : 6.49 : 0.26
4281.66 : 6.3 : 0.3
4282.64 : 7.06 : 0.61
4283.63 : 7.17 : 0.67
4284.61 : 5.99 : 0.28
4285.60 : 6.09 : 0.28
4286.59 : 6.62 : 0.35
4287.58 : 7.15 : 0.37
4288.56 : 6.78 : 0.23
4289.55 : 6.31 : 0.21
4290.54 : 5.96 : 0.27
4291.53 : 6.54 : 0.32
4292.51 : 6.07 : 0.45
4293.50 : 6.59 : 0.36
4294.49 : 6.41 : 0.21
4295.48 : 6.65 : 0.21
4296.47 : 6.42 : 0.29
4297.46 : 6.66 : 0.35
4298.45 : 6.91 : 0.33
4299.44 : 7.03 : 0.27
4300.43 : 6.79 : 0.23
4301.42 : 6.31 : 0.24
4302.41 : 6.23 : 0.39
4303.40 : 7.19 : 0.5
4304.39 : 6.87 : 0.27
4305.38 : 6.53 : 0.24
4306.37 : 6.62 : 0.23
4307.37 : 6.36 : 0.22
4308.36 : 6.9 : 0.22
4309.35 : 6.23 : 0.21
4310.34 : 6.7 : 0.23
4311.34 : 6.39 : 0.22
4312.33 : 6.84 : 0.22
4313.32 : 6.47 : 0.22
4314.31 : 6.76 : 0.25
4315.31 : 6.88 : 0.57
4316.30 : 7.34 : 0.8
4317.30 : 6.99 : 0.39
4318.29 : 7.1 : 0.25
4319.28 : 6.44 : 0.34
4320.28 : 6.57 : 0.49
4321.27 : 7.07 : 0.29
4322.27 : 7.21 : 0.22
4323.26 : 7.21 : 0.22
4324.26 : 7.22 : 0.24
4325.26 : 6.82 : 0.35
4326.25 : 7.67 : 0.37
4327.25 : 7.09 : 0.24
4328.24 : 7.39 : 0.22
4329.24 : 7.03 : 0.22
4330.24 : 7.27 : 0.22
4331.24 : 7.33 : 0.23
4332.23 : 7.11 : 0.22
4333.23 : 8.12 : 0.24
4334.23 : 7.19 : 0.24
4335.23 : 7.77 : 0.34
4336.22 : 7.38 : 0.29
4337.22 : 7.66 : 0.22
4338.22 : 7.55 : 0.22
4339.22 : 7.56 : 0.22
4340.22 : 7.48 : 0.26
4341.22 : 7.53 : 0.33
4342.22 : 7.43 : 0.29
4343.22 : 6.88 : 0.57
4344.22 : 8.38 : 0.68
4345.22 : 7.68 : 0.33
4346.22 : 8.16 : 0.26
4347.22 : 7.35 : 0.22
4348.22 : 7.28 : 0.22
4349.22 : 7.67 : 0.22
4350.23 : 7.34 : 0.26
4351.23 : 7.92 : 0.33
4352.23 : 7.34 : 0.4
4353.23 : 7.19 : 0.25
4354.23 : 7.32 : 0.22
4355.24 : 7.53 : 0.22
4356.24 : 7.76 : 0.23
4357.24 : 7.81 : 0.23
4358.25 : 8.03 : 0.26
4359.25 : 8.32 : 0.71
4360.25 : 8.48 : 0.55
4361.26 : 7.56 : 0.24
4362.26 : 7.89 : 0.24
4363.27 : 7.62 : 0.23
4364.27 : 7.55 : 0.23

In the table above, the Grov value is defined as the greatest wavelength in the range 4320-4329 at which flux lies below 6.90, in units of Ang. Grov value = 4325.26 Ang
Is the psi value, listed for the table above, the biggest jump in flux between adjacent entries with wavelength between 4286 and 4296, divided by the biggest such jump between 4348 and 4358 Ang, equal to 1.0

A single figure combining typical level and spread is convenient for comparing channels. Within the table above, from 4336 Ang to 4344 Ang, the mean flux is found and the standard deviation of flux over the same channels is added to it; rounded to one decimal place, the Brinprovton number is 7.7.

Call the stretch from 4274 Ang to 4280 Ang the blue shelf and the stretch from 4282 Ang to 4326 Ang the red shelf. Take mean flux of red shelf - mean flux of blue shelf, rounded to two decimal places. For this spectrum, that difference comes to 0.23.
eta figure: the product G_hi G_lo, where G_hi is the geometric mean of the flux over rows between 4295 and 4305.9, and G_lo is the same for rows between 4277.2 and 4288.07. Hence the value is 43.5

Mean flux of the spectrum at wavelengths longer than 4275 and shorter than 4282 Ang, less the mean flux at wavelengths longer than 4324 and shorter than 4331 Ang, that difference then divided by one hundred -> -0.0075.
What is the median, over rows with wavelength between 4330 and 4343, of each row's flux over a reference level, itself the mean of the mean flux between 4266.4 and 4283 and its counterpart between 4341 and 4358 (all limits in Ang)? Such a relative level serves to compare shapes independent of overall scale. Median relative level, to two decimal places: 1.07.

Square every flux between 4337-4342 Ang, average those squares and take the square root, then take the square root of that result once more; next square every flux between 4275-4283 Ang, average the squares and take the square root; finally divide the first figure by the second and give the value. 0.420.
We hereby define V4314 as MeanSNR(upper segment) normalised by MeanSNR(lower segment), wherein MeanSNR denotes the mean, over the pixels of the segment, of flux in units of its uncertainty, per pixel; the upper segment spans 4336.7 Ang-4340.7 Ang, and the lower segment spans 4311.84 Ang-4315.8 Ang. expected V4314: 1.3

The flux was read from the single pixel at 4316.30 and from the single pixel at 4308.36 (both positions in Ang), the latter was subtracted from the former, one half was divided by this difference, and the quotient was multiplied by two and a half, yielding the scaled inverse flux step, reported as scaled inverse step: 2.8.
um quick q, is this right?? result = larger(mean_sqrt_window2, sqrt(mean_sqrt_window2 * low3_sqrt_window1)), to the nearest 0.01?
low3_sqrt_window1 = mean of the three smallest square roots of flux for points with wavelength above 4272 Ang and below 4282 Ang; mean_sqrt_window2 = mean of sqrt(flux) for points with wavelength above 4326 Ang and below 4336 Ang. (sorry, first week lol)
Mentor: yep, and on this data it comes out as 2.72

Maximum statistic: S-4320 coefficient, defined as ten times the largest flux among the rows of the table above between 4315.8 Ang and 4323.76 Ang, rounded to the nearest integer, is 73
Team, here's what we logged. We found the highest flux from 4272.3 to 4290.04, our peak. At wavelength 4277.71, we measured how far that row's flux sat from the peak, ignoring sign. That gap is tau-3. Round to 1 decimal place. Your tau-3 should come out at 0.6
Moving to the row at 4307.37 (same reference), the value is 0.8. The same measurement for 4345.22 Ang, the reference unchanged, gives 0.5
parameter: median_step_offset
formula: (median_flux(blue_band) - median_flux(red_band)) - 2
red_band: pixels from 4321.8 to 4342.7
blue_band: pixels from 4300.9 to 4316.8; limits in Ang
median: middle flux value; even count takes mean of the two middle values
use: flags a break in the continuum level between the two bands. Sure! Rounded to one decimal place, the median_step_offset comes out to -2.7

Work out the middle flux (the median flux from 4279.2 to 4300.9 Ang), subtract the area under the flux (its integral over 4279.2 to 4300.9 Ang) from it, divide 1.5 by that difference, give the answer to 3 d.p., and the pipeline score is -0.011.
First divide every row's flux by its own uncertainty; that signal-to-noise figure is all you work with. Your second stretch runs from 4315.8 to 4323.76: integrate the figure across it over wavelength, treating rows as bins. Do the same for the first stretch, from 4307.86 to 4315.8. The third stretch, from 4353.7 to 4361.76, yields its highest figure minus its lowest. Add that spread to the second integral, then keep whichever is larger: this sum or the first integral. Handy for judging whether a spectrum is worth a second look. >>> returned 217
